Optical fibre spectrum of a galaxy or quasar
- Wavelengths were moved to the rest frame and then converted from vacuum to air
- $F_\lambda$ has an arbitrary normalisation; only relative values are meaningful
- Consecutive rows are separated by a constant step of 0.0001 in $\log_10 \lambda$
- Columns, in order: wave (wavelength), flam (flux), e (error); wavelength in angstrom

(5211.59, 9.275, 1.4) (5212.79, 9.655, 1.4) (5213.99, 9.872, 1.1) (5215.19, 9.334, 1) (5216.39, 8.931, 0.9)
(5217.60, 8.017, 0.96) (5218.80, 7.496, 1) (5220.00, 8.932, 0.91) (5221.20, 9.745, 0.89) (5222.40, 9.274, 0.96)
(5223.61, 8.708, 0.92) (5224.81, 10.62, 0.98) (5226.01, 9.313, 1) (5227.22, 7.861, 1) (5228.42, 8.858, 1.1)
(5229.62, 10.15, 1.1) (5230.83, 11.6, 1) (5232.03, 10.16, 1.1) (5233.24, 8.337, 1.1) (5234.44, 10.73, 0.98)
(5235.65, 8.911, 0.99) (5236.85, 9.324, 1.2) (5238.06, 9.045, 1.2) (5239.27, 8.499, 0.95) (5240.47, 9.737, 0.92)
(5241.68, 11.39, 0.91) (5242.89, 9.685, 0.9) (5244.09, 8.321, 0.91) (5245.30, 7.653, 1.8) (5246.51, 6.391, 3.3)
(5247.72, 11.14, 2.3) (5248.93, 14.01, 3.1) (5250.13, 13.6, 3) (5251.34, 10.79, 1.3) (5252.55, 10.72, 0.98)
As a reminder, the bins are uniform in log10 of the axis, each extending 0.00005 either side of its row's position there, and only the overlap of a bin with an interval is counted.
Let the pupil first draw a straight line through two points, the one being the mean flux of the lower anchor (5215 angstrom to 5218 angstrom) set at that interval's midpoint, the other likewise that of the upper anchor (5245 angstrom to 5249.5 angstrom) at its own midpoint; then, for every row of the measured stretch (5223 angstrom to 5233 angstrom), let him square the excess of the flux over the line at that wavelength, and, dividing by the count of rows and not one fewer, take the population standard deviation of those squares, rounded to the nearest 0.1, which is 1.7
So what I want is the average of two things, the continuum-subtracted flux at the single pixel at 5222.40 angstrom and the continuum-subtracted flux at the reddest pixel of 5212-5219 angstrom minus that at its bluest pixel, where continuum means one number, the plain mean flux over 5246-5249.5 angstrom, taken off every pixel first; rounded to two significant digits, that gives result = -1.7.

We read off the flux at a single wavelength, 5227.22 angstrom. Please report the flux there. 7.861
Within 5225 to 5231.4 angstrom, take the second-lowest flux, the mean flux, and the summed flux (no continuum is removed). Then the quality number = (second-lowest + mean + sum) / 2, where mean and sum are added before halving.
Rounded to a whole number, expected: 33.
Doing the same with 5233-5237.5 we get 28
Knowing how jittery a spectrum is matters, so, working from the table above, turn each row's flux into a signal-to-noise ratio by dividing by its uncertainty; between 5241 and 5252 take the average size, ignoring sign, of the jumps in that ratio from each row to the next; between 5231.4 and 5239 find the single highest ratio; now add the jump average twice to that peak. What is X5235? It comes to 15.3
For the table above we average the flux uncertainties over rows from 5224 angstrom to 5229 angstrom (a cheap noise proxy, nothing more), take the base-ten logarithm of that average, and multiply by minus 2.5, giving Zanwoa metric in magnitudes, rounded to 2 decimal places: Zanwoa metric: -0.02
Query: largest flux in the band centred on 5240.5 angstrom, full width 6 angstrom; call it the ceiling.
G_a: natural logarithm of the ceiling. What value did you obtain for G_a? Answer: 2.43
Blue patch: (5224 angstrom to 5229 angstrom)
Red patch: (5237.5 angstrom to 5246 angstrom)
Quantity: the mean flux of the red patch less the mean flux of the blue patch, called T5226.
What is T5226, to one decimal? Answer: 0.0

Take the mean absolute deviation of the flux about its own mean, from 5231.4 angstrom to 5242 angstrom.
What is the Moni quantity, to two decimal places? 0.83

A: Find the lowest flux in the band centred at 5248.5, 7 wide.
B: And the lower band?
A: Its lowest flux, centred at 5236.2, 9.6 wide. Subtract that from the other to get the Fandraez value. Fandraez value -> -1.9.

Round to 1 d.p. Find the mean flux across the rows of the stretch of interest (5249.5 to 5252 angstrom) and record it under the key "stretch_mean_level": 12.2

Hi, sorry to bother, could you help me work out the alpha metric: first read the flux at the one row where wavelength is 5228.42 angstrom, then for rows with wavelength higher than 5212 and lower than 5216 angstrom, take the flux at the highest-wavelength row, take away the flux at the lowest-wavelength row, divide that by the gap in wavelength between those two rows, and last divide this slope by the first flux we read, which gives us -0.015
